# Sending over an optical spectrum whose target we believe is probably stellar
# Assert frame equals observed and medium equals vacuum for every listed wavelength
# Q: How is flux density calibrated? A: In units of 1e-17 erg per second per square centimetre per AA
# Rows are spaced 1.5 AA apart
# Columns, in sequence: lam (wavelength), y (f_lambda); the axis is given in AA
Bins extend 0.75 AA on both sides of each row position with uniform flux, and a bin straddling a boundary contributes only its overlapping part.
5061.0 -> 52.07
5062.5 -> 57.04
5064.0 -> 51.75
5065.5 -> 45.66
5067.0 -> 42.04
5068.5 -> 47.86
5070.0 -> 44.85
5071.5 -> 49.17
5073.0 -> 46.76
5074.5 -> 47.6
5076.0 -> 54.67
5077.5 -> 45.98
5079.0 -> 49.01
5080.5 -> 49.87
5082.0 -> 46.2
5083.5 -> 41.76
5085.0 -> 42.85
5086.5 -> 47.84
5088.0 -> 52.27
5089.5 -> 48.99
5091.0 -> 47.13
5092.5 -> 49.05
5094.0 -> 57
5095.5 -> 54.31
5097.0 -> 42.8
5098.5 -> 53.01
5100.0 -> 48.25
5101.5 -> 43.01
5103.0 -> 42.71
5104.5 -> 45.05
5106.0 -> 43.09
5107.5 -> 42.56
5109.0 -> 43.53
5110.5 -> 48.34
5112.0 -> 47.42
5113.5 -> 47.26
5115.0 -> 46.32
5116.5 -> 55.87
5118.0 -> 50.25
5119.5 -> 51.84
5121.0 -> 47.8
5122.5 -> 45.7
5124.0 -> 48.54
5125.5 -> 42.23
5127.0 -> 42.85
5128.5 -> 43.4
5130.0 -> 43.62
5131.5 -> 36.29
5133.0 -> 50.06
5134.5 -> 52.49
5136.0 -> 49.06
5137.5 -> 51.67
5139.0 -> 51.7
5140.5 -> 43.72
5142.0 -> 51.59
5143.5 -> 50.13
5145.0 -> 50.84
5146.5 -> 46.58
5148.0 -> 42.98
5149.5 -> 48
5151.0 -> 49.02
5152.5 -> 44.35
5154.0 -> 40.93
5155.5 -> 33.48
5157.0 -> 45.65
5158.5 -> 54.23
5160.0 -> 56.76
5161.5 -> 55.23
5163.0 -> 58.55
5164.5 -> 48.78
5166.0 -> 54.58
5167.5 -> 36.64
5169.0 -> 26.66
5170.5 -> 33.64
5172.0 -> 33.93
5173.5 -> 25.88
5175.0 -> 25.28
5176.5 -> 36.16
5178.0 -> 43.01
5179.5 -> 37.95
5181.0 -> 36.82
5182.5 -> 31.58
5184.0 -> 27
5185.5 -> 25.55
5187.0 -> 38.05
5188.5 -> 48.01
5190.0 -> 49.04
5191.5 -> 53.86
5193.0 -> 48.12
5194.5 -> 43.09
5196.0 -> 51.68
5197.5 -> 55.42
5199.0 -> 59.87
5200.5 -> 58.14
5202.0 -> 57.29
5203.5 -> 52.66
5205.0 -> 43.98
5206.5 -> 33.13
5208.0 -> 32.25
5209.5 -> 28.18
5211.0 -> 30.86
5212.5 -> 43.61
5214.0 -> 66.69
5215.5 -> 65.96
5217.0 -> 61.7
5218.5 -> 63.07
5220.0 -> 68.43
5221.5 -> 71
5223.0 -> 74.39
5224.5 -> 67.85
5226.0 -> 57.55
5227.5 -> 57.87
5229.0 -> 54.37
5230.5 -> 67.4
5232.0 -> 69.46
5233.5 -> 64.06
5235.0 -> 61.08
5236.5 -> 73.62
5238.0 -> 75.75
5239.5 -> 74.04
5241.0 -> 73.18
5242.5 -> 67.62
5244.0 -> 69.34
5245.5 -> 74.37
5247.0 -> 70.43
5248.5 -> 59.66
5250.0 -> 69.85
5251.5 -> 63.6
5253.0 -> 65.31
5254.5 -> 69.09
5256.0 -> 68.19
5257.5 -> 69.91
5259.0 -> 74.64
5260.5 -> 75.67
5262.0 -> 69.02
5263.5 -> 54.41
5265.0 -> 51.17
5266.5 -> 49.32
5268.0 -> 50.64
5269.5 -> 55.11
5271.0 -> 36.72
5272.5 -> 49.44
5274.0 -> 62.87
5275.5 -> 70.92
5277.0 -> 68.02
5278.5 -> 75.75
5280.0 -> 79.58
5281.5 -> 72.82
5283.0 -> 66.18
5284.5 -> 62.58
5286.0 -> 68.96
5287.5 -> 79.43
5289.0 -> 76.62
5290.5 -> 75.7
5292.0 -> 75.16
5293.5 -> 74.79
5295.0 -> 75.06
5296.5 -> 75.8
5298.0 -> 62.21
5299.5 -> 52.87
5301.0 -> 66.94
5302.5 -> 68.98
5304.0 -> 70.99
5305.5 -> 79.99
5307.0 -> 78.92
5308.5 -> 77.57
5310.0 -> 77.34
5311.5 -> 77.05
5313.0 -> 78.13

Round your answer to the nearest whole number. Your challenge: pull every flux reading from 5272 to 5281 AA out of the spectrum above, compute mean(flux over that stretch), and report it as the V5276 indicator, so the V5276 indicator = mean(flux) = 68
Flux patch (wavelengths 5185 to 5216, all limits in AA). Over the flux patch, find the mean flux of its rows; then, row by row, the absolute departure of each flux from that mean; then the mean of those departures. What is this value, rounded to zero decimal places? 10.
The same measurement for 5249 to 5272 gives 10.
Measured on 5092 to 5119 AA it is 4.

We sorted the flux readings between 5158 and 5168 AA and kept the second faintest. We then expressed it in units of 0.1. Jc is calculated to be 488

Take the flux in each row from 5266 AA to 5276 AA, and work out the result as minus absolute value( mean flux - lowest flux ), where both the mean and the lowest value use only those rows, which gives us -17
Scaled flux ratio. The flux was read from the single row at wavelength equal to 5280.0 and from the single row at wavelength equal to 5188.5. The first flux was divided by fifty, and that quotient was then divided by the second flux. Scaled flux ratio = 0.033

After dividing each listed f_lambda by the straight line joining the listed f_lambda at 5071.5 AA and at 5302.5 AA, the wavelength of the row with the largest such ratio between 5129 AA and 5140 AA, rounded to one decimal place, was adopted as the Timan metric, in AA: 5134.5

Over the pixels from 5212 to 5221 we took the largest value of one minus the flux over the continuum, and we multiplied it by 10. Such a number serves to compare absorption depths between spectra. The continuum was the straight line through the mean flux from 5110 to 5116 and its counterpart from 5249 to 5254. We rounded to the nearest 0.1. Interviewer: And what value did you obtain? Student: 2.8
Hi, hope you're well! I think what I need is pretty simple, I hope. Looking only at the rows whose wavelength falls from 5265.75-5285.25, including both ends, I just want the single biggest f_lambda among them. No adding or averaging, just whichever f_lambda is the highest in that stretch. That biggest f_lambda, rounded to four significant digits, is 79.58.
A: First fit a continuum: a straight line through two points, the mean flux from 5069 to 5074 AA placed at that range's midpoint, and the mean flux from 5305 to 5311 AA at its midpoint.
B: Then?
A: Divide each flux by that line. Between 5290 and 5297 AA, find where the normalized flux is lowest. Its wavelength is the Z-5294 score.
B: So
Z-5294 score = 5293.5 AA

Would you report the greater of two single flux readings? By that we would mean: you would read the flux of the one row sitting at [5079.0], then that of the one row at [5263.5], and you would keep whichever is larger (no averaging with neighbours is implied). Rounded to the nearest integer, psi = 54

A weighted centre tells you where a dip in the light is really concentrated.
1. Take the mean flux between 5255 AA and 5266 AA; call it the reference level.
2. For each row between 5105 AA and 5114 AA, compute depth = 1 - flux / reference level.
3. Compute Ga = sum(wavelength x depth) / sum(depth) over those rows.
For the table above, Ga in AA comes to 5109.5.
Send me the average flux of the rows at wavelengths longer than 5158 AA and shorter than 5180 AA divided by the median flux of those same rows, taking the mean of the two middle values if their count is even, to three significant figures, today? 1.10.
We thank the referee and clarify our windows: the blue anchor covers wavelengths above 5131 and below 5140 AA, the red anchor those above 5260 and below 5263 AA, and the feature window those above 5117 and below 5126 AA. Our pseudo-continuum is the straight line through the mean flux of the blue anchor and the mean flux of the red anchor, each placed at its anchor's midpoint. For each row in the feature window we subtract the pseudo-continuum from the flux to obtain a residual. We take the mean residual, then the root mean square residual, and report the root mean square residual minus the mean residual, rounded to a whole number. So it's 2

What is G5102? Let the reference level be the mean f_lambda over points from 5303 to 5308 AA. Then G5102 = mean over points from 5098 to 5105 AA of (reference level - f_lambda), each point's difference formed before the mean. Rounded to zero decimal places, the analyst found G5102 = 30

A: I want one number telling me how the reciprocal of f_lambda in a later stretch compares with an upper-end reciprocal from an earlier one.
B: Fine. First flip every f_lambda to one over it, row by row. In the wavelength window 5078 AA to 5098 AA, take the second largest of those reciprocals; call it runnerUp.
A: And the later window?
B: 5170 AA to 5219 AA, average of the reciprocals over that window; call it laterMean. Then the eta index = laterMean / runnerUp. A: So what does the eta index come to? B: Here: 1.1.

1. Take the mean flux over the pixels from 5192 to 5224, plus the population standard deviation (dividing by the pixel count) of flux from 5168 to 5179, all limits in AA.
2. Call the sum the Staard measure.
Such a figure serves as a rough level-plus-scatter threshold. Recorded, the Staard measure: 59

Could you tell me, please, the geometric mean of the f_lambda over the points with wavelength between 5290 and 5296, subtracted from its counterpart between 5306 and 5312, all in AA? 3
